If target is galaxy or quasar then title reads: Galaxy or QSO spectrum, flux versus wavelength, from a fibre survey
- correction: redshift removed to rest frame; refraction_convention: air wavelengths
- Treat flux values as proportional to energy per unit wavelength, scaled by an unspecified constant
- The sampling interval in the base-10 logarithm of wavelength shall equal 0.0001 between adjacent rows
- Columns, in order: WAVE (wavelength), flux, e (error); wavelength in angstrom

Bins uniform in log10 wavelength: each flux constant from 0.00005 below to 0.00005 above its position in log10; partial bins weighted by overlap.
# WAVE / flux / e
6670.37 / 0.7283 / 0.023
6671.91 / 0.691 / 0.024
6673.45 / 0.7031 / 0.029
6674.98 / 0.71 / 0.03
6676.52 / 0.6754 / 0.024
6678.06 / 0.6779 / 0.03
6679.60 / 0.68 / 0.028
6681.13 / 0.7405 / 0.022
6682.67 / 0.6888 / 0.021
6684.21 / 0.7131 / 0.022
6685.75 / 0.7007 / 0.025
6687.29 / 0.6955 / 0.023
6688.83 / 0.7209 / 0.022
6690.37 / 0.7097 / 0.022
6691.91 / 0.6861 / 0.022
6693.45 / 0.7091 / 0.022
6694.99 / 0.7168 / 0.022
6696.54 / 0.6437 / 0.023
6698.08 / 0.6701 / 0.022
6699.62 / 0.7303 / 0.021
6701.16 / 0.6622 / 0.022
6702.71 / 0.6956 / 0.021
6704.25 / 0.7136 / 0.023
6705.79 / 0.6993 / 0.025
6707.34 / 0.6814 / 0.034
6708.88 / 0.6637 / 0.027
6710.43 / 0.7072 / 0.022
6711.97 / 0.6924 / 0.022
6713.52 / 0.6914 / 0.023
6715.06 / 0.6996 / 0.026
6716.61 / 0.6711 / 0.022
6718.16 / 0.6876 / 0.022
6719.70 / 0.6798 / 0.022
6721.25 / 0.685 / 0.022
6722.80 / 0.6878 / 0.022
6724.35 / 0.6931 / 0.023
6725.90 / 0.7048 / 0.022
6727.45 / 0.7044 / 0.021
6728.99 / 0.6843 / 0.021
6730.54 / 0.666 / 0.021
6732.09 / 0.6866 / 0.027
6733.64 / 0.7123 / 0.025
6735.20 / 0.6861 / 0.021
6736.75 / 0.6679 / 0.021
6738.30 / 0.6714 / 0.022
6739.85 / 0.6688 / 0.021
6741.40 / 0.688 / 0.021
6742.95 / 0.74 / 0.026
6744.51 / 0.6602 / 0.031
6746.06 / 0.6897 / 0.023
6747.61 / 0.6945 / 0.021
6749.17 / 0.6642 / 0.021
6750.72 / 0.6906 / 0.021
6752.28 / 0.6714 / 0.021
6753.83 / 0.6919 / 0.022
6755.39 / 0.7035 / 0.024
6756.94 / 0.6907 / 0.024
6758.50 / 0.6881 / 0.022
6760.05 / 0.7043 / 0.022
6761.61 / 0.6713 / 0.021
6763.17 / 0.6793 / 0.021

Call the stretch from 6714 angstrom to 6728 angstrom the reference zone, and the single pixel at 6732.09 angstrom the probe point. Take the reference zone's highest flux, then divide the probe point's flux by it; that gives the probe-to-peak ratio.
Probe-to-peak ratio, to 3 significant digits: 0.974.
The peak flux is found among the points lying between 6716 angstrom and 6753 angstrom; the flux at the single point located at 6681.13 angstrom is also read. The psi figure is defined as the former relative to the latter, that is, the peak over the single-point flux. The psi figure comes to 1.00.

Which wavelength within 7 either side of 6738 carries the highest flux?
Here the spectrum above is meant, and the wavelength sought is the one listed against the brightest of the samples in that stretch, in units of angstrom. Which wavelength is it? 6742.95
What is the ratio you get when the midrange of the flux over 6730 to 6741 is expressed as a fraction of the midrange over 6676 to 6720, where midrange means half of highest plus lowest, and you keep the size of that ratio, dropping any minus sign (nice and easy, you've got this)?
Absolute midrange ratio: 0.996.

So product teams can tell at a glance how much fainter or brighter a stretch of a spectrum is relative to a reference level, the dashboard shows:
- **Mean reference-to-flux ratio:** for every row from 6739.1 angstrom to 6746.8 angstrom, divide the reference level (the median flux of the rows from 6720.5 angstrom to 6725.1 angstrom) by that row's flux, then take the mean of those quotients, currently 0.999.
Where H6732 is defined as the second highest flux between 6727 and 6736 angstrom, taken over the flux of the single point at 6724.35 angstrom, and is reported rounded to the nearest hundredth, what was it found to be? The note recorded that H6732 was 1.02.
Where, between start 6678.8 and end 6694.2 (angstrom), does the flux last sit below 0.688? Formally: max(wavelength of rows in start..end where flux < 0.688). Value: 6691.91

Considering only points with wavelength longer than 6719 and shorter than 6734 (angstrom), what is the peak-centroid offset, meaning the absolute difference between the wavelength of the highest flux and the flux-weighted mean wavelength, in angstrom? 7.0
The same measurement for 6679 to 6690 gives 3.1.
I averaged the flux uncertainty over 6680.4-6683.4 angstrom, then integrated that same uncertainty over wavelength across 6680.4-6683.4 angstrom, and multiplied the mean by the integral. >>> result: 0.0014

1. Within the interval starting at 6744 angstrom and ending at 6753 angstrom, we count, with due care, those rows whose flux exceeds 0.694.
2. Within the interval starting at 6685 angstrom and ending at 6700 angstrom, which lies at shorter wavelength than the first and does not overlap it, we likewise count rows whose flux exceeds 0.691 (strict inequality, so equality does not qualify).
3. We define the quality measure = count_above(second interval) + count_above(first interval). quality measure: 8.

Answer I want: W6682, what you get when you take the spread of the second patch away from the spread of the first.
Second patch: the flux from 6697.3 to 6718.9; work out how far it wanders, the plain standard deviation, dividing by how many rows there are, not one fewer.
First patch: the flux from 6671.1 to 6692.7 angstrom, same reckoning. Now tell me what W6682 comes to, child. -0.001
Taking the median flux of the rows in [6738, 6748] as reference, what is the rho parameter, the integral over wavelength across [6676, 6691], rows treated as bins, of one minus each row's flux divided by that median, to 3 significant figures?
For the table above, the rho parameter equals -0.274 angstrom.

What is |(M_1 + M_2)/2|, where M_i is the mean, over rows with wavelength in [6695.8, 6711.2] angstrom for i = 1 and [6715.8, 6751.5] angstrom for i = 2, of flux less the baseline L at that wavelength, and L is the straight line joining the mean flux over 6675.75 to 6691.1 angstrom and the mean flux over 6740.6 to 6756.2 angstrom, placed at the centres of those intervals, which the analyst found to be 0.0079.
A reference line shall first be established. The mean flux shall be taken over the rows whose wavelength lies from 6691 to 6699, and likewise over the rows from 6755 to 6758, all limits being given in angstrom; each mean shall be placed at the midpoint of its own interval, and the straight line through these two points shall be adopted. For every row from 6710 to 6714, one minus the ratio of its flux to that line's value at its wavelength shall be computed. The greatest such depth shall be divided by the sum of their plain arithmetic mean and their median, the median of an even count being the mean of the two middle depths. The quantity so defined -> 0.2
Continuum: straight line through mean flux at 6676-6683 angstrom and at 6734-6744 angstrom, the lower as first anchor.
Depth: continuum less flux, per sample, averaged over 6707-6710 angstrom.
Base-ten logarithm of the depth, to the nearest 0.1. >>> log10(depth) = -1.8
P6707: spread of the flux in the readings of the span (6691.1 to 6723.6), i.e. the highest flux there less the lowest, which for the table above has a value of 0.09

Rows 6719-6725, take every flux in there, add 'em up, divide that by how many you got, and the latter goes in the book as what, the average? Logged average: 0.686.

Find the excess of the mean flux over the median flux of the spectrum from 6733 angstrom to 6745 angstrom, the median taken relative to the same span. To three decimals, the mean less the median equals 0.008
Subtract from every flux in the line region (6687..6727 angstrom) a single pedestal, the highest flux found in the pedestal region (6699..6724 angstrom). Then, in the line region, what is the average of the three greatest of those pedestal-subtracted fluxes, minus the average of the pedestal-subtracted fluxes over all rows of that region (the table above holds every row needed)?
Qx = 0.030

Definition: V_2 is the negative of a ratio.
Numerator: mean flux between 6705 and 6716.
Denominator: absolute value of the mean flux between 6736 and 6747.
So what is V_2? -1.01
